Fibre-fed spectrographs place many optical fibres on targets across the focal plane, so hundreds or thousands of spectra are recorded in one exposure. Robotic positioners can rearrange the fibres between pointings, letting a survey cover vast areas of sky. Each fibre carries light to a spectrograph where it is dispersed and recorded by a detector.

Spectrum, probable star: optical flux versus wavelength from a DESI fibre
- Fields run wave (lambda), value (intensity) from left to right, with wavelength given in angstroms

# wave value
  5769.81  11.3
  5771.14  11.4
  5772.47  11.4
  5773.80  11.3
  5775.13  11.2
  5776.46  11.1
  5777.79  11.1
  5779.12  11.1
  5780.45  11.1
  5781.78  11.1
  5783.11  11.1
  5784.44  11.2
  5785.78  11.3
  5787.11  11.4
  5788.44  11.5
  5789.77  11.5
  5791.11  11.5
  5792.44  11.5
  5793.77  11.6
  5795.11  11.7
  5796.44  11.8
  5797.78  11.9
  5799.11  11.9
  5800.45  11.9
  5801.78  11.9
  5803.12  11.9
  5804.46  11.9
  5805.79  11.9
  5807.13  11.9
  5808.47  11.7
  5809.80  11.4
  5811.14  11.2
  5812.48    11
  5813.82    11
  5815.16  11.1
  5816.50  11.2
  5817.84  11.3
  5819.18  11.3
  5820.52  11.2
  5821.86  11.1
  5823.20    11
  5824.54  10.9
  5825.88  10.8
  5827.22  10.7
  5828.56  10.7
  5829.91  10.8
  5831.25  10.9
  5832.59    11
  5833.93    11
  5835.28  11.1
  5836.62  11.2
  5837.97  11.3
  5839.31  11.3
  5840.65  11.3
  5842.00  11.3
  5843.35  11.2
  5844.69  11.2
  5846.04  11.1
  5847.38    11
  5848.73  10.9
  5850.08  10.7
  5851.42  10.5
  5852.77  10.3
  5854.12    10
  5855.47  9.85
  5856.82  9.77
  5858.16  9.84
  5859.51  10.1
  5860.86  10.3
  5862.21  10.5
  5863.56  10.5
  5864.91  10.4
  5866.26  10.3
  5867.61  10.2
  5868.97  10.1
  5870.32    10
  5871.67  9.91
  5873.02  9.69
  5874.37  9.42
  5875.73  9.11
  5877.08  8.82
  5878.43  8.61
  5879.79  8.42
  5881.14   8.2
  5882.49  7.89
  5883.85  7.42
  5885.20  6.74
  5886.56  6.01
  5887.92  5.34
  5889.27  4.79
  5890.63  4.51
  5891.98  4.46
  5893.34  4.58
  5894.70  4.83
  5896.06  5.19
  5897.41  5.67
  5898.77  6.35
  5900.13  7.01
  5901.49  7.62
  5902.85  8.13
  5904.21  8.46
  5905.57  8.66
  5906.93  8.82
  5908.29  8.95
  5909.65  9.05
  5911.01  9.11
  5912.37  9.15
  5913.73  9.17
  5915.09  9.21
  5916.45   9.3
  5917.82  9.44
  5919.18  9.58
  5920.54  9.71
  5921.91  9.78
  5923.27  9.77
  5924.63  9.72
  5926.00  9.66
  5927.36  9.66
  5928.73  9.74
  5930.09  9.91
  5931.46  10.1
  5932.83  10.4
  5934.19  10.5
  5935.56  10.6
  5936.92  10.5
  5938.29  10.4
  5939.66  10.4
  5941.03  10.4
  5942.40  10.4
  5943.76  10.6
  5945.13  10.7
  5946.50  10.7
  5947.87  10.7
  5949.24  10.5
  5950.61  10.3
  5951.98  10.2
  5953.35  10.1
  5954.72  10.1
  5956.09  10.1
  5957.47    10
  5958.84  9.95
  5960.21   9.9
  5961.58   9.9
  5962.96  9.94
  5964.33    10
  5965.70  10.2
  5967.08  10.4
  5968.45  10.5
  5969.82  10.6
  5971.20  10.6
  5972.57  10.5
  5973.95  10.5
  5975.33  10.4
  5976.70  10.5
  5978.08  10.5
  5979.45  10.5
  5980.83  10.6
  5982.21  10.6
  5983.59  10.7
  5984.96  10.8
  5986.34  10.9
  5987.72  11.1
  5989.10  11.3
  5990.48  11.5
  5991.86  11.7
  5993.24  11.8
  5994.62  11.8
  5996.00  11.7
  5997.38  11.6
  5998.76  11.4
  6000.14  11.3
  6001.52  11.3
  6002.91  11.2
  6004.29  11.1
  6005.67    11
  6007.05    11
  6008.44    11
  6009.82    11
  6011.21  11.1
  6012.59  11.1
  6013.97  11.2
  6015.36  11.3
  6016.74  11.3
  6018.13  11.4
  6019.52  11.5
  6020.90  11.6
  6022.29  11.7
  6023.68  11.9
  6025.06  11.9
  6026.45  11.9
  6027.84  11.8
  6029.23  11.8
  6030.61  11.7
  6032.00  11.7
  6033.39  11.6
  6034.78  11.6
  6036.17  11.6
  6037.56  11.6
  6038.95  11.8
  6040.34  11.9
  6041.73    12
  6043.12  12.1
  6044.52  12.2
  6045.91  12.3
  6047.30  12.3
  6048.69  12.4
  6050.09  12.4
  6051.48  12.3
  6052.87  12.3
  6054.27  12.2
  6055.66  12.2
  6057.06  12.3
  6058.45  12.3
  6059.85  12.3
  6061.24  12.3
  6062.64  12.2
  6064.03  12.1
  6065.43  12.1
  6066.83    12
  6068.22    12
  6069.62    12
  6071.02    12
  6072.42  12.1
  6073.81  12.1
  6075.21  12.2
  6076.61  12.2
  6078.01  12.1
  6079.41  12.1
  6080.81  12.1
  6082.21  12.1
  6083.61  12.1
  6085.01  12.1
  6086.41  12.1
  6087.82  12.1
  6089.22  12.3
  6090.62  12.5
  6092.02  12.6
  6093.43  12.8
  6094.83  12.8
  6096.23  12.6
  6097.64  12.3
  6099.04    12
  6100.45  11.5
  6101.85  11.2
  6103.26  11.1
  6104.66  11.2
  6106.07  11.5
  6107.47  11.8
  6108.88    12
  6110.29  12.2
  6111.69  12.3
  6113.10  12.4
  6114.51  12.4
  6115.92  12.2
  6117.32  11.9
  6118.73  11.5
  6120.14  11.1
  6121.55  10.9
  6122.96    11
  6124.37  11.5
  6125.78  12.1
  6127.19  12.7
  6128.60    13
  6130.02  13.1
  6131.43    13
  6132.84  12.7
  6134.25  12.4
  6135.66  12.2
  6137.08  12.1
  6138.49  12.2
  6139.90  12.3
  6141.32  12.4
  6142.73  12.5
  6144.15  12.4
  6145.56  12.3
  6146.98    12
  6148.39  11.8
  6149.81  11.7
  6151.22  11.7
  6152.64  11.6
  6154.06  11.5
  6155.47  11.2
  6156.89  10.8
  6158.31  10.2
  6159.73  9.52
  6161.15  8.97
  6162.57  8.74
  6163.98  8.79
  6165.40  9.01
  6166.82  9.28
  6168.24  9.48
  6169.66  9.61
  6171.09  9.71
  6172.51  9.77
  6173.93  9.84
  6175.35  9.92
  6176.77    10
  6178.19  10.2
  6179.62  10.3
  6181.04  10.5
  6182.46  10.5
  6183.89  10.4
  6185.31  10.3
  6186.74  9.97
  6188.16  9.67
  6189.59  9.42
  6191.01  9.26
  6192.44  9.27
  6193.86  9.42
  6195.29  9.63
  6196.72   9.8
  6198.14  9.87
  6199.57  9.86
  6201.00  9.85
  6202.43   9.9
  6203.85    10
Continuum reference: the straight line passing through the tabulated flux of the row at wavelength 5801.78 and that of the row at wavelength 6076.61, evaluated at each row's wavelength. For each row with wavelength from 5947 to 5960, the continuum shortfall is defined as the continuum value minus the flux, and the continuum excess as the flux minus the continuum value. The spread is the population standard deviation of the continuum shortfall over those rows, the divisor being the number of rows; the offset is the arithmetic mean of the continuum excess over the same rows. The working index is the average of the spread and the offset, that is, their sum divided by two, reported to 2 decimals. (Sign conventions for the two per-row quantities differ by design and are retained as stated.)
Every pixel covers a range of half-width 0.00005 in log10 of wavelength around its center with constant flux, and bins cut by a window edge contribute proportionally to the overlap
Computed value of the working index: -0.81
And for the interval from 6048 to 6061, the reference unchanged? 0.10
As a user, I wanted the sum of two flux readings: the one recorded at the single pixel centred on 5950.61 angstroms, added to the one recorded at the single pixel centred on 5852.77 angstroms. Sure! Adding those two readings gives 20.6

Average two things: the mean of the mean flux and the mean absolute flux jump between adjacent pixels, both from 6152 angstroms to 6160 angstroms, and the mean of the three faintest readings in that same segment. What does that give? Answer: 7.9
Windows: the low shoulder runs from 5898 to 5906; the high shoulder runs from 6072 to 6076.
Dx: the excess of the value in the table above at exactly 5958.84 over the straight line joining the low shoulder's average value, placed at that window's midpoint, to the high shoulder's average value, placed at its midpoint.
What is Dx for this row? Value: 0.8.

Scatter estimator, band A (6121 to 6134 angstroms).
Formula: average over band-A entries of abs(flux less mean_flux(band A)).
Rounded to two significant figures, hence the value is 0.75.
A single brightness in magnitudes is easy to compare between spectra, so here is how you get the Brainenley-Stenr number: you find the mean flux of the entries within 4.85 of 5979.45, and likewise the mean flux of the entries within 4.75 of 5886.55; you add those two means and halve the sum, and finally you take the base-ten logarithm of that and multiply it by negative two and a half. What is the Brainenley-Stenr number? -2.30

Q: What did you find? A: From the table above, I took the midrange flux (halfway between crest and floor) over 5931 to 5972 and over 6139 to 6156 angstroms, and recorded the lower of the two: 10.30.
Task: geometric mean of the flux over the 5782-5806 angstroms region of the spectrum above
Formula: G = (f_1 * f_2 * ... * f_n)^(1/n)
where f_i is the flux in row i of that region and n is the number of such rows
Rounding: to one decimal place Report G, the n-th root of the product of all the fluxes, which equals 11.6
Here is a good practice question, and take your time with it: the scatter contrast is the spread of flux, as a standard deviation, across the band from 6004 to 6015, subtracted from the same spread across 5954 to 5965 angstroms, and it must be 0.01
